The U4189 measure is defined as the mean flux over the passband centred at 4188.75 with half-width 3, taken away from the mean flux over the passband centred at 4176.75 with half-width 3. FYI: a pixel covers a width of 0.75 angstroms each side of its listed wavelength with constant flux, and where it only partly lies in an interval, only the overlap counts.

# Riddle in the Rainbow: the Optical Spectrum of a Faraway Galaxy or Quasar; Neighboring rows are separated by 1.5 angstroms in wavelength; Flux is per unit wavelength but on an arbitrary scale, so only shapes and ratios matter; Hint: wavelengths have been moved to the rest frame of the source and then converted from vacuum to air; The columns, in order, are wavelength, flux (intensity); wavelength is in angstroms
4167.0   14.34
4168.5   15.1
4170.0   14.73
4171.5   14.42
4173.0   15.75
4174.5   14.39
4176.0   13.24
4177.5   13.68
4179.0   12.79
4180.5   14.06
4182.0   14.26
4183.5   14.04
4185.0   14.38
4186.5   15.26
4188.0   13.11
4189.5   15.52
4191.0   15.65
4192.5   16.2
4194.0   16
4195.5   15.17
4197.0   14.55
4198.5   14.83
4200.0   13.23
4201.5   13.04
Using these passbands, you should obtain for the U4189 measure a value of -1.4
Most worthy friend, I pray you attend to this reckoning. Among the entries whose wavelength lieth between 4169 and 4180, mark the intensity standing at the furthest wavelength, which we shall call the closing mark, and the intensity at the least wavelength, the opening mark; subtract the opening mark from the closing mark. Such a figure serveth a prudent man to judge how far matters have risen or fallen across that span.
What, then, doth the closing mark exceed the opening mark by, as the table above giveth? -1.9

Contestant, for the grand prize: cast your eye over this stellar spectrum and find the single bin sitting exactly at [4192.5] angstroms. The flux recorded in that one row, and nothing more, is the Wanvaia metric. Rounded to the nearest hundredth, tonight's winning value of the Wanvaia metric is 16.20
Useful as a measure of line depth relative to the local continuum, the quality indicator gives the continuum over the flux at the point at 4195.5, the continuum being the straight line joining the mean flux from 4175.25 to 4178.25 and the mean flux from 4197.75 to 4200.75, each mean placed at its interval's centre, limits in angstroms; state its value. 0.92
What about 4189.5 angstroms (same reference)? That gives 0.89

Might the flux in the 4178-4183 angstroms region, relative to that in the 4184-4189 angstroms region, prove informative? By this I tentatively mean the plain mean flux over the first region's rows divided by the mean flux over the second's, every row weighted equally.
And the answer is 0.96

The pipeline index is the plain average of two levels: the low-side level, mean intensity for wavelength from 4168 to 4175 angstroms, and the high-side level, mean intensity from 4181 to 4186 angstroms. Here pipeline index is 14.6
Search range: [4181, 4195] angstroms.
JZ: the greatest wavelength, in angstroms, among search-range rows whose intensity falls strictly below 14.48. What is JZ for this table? 4188.0 angstroms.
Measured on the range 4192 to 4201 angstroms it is 4200.0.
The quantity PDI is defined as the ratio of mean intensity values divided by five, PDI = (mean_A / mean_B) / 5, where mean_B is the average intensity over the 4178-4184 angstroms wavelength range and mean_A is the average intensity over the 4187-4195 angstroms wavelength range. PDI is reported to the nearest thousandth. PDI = 0.222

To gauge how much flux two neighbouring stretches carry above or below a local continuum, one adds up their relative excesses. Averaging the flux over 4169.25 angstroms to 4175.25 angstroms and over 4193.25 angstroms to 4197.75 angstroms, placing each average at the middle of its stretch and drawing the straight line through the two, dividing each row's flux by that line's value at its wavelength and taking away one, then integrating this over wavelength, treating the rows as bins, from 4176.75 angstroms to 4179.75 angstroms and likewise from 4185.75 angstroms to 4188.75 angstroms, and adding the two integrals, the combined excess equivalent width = -0.5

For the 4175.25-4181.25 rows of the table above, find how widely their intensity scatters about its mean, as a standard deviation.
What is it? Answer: 0.5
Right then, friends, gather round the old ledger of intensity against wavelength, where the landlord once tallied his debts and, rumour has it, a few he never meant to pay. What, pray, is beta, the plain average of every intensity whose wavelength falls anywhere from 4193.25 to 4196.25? 15.6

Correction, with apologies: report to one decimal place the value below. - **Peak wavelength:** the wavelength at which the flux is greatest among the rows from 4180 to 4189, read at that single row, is 4186.5 angstroms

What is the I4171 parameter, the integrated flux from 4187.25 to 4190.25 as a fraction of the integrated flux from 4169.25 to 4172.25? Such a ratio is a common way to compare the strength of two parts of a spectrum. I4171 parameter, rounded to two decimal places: 0.98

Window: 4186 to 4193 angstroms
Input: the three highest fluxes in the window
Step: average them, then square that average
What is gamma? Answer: 249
